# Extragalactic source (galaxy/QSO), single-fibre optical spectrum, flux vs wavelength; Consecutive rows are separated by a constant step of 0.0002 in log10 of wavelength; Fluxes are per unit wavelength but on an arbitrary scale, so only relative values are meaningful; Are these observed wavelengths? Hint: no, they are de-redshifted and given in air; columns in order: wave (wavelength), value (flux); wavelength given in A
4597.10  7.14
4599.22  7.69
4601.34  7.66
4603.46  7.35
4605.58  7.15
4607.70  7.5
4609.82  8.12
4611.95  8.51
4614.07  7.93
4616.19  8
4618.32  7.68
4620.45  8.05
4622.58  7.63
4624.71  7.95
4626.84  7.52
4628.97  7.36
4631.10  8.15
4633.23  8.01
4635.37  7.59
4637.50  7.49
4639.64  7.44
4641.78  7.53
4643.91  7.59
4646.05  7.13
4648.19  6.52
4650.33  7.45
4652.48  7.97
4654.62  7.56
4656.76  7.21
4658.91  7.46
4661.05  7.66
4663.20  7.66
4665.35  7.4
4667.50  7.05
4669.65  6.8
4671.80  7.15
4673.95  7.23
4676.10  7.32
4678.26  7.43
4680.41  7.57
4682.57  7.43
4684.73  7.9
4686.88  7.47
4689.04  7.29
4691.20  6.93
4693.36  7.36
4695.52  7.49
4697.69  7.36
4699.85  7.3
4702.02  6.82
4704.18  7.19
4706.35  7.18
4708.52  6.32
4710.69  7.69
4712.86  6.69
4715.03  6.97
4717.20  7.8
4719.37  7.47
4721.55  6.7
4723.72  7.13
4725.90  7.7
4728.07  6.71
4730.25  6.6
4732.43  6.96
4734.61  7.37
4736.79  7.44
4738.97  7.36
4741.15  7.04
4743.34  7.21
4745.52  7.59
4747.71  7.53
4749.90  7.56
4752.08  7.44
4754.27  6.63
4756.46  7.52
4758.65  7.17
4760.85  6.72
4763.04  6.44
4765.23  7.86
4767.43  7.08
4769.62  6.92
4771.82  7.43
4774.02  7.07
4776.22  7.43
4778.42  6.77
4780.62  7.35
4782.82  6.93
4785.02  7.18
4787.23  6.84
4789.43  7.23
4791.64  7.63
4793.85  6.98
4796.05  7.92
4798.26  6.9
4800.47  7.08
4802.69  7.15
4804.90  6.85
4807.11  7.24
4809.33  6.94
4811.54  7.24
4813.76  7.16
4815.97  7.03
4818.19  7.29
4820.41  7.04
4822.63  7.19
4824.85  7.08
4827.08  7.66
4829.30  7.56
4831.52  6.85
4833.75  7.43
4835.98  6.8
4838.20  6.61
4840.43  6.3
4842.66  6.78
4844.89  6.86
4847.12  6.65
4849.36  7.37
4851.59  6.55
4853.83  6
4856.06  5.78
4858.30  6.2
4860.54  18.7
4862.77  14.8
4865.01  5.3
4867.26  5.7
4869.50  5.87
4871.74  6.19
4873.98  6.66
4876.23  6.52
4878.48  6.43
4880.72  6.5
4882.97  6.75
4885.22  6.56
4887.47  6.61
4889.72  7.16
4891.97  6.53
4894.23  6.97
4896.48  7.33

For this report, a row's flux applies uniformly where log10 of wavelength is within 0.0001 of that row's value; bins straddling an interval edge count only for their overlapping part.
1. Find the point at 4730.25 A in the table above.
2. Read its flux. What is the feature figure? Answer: 6.6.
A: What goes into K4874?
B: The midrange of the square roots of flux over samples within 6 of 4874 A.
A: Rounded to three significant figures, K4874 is 2.50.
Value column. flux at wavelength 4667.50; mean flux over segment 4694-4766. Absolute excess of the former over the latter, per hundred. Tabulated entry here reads 0.0013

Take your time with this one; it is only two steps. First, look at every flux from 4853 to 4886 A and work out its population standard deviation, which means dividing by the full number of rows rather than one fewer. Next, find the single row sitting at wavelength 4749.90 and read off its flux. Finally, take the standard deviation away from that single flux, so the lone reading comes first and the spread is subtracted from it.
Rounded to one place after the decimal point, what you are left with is 3.9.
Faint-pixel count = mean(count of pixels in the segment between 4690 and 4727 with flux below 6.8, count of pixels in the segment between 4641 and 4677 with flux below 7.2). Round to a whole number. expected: 4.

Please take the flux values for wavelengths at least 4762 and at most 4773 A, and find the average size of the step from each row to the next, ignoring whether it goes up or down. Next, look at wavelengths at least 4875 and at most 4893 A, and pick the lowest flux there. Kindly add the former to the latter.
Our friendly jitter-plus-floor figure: 7.15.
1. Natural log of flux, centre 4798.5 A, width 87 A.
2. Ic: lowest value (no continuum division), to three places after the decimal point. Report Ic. 1.841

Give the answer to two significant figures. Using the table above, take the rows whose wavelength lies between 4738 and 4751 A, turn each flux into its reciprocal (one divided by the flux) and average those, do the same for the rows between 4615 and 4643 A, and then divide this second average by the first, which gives 0.96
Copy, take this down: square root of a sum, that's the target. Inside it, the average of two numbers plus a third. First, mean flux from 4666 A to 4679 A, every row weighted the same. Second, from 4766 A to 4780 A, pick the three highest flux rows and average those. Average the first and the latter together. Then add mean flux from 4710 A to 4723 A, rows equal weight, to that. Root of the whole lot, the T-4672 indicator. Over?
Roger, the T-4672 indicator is 3.80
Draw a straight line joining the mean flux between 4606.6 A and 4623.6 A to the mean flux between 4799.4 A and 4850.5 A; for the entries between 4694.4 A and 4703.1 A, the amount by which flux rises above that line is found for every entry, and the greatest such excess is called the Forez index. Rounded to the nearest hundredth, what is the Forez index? -0.10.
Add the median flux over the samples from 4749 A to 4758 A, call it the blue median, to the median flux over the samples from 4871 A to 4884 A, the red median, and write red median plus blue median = 14.0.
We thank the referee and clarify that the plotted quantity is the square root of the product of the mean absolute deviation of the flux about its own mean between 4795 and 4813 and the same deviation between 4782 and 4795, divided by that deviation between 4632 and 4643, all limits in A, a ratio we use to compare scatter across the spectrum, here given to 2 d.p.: 1.39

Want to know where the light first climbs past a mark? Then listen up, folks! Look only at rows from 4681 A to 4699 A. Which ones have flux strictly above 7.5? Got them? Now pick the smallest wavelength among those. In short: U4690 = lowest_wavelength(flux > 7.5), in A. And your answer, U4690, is 4684.73 A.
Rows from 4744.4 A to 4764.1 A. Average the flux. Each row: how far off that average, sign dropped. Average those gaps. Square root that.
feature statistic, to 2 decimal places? 0.62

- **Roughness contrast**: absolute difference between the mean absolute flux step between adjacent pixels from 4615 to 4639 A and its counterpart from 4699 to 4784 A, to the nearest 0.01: 0.14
